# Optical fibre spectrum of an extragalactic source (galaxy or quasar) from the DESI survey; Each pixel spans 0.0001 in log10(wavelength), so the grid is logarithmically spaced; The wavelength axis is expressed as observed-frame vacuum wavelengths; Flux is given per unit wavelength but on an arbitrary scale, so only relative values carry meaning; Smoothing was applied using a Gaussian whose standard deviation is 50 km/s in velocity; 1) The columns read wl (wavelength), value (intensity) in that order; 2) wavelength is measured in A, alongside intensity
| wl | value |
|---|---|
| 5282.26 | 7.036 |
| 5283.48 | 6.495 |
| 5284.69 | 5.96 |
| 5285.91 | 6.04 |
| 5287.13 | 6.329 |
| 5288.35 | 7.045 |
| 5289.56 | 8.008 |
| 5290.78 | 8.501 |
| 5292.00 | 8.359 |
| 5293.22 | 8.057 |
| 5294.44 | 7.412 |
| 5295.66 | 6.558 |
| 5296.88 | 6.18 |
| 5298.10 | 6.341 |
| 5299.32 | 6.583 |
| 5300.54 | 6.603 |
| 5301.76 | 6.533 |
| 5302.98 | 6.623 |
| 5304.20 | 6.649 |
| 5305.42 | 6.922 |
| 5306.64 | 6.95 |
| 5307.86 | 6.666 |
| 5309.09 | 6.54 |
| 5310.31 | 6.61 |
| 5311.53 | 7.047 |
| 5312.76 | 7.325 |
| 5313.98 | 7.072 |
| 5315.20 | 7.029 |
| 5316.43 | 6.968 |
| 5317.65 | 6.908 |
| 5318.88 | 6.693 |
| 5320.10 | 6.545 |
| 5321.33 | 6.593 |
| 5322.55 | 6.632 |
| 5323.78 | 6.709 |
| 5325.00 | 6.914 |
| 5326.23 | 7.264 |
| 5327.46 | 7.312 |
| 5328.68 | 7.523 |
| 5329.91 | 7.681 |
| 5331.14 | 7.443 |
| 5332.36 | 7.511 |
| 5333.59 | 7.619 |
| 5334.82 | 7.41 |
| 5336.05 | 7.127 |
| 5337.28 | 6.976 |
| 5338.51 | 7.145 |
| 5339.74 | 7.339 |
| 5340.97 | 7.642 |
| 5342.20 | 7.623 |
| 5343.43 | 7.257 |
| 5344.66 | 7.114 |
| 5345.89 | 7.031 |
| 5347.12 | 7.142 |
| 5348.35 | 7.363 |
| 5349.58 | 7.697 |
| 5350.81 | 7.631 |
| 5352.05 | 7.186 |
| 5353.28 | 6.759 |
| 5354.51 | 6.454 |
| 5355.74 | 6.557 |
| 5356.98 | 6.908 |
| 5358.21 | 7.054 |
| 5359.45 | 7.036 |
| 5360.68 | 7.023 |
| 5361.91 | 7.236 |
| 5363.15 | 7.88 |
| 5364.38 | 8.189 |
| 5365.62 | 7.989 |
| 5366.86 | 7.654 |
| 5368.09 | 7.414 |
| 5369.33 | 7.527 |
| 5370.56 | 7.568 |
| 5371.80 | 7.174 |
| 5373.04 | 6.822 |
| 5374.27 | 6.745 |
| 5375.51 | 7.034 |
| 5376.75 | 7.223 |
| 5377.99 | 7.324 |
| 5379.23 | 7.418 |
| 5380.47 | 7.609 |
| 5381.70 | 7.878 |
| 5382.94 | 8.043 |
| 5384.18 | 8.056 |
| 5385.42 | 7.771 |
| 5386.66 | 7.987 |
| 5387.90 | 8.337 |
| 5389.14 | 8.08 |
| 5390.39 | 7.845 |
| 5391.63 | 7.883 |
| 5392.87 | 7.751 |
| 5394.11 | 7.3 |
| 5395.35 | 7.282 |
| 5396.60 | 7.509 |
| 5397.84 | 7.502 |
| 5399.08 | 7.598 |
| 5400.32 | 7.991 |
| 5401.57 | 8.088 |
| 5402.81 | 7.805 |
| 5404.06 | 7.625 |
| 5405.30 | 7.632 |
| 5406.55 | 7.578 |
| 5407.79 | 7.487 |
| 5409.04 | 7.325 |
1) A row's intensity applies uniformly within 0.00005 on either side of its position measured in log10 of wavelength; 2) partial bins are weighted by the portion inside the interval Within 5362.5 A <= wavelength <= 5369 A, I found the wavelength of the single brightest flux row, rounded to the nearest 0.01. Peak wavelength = 5364.38 A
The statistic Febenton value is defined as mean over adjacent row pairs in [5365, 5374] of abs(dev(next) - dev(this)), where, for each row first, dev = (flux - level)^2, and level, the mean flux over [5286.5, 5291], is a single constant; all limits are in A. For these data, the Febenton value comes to 0.11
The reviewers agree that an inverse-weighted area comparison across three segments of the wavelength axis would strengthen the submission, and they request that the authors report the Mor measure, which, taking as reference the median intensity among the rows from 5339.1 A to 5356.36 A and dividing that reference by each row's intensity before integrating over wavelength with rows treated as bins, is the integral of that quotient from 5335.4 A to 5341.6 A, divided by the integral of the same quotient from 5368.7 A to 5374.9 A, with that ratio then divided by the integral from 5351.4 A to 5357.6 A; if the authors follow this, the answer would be 0.149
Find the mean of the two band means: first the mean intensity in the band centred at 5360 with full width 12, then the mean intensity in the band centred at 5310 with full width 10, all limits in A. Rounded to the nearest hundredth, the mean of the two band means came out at 7.06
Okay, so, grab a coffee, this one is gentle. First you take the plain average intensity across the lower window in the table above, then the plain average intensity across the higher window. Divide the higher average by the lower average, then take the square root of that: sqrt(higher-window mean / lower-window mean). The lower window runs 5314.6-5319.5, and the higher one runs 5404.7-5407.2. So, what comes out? 1.05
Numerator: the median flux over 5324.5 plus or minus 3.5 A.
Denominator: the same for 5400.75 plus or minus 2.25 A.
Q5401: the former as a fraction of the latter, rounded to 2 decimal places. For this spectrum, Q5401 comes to 0.86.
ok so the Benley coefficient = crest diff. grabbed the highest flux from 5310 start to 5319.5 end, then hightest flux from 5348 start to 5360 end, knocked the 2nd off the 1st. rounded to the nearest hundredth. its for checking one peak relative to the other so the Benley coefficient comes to -0.37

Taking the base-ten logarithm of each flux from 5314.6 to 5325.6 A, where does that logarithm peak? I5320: 5315.20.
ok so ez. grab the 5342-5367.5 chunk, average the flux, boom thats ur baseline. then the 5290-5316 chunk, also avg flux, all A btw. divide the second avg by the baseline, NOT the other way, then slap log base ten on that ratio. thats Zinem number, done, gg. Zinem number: -0.018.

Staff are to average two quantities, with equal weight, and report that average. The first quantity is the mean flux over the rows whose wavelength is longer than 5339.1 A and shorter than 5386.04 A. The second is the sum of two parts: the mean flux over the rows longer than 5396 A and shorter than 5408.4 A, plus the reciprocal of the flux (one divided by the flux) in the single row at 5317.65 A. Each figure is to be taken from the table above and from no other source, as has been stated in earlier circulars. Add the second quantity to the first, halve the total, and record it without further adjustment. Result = 7.59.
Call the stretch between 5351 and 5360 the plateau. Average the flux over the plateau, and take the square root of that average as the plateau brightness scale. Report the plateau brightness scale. 2.62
